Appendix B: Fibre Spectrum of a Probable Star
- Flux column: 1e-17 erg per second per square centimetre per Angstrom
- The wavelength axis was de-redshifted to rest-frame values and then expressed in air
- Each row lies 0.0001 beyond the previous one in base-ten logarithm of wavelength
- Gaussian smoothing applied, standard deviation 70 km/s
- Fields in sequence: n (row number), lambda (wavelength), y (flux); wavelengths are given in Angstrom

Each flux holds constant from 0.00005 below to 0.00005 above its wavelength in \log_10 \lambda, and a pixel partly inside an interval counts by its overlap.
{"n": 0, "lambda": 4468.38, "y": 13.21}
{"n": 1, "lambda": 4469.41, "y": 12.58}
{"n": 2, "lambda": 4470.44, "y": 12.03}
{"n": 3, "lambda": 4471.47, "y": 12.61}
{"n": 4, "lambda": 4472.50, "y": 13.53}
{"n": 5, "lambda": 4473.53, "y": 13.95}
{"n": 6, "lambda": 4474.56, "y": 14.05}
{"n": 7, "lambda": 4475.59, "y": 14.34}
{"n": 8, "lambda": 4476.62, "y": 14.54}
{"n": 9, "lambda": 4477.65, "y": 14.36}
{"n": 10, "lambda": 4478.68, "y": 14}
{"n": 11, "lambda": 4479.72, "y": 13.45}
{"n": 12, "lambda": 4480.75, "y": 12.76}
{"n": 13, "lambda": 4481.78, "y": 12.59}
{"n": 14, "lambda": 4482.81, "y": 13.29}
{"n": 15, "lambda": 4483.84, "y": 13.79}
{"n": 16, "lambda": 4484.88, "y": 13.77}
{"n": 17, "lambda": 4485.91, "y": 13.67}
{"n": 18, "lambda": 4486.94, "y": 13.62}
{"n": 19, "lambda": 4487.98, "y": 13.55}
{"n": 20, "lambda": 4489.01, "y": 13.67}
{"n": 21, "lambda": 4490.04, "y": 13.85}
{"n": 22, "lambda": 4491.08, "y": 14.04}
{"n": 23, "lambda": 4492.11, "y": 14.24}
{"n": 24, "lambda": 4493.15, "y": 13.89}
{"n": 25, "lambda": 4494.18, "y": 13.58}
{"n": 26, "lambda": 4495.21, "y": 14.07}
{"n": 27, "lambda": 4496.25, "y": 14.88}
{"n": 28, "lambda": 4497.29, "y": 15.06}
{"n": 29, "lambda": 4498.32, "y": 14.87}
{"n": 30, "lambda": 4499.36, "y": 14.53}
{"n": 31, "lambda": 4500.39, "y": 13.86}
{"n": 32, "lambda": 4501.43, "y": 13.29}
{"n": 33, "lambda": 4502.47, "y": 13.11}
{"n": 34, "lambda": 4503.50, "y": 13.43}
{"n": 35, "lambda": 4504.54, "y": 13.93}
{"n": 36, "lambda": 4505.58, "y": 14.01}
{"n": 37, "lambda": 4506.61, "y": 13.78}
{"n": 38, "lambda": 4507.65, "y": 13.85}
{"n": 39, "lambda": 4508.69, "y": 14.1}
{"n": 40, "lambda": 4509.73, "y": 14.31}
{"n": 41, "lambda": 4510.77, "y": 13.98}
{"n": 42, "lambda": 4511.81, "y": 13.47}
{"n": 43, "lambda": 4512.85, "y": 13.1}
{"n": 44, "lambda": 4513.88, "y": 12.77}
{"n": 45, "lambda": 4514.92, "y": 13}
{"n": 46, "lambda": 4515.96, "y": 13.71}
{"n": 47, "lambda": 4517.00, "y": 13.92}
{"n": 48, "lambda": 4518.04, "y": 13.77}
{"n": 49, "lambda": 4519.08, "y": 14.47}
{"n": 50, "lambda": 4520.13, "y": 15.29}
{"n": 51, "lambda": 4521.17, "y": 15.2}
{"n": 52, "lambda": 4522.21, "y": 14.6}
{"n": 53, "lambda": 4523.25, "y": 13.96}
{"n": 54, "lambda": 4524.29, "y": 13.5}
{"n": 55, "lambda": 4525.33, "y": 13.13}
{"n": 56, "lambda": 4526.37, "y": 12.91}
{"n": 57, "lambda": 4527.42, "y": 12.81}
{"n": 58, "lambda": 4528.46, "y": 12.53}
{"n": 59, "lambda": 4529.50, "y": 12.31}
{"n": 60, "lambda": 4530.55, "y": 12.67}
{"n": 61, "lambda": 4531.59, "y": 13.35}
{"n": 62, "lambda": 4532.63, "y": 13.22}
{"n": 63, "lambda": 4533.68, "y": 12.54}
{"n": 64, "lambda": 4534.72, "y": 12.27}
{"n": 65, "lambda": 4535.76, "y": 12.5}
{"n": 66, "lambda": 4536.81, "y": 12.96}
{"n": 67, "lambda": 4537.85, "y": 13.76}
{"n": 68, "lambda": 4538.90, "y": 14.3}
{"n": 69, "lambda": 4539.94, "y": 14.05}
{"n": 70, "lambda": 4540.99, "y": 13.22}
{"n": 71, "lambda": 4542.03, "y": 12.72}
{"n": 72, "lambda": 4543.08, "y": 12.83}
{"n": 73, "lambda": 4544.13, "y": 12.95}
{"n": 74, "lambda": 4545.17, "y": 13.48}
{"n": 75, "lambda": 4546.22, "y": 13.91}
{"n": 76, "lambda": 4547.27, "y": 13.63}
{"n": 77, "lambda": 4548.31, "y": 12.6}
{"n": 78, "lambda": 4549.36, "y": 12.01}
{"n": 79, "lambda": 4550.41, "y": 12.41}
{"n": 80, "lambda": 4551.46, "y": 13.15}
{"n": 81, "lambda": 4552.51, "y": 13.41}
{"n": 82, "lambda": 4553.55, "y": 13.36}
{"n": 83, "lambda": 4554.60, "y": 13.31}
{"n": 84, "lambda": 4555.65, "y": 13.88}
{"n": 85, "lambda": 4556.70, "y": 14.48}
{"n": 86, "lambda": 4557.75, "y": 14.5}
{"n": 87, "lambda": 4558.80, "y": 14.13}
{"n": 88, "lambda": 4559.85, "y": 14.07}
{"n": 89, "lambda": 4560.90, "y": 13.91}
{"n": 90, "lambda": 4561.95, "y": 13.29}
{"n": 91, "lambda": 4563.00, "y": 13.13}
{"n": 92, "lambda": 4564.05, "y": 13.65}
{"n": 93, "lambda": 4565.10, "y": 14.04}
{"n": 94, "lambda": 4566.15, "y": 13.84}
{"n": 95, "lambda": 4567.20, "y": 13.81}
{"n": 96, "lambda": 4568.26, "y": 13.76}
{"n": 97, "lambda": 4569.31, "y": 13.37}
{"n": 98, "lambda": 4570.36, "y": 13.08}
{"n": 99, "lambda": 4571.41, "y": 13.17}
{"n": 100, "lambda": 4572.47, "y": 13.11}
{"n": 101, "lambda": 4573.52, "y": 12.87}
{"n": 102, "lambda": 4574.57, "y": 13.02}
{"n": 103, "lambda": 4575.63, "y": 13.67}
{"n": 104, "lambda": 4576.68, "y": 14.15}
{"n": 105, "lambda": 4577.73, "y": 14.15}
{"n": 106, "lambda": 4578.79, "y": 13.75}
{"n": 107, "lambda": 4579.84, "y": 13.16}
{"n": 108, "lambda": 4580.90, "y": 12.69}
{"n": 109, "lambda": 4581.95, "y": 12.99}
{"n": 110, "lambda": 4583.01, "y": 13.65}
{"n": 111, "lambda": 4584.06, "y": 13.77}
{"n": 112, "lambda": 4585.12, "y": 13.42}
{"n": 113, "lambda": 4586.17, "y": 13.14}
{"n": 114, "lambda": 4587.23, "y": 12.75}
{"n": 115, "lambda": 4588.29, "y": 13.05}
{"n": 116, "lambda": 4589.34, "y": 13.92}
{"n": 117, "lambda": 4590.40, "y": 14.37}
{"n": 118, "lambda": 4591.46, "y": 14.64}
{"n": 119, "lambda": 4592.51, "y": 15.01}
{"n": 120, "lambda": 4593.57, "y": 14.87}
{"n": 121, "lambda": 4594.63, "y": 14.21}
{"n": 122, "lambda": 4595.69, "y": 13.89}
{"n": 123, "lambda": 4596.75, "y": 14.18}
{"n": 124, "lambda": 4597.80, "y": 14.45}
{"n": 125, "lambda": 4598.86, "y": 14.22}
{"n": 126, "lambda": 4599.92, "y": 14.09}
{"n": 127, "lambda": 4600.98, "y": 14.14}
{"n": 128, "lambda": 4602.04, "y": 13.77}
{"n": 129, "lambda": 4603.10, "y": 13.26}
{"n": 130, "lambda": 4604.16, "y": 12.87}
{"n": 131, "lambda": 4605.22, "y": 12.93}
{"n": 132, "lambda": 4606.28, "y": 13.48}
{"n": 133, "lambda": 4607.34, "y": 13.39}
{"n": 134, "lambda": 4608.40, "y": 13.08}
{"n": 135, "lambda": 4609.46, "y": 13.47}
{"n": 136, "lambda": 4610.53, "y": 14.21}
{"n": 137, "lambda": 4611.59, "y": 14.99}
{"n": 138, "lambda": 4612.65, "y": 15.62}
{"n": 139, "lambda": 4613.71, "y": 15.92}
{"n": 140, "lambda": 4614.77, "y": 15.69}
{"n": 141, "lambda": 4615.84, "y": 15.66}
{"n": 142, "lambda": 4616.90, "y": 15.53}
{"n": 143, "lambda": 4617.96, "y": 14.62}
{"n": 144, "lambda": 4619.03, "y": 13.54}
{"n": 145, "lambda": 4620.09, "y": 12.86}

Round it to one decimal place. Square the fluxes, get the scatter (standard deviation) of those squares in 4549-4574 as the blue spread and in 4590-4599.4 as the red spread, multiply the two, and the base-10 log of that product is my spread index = 2.2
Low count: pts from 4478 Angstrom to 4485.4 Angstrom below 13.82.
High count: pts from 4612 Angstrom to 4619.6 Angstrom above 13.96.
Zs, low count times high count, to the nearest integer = 36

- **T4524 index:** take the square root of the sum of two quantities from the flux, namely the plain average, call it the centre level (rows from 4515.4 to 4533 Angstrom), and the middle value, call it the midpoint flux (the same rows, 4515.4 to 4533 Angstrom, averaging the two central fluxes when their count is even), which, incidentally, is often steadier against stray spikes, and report 5.21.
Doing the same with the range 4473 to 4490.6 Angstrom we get 5.24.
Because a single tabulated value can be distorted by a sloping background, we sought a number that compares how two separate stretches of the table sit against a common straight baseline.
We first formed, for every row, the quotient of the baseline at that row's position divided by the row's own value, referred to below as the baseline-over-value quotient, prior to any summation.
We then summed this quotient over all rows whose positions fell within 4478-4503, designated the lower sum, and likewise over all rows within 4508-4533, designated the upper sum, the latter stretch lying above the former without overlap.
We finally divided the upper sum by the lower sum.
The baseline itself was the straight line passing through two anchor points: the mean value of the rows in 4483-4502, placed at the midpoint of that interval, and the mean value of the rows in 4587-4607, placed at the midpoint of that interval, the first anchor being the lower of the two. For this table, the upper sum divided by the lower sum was 1.02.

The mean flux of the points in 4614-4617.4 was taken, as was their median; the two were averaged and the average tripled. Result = 46.9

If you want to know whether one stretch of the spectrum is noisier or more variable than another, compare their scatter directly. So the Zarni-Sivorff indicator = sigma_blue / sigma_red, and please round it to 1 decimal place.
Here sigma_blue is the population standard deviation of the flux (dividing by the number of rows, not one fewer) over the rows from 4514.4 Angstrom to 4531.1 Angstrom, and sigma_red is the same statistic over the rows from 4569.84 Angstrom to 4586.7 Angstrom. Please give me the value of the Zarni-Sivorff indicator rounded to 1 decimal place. 2.1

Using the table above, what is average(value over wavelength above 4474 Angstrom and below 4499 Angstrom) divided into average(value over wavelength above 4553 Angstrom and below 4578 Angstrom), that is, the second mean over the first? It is 0.98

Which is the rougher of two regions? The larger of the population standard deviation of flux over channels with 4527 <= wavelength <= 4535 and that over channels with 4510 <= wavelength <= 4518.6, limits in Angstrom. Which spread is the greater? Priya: 0.43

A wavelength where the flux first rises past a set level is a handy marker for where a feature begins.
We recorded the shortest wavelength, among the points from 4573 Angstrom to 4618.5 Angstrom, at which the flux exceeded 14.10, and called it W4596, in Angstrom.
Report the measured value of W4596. 4576.68 Angstrom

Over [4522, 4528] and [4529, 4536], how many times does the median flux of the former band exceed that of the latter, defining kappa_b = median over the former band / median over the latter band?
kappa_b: 1.06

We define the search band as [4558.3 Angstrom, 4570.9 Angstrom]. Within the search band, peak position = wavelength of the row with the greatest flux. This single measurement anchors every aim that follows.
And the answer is 4558.80 Angstrom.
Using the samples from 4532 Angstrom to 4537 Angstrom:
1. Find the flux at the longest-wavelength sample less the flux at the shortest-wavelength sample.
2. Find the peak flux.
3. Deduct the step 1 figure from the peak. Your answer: 13.5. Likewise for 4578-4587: 14.4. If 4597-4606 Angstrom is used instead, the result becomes 16.0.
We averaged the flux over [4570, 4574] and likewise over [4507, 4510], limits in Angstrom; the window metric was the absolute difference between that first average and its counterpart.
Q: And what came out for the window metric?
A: 1.0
